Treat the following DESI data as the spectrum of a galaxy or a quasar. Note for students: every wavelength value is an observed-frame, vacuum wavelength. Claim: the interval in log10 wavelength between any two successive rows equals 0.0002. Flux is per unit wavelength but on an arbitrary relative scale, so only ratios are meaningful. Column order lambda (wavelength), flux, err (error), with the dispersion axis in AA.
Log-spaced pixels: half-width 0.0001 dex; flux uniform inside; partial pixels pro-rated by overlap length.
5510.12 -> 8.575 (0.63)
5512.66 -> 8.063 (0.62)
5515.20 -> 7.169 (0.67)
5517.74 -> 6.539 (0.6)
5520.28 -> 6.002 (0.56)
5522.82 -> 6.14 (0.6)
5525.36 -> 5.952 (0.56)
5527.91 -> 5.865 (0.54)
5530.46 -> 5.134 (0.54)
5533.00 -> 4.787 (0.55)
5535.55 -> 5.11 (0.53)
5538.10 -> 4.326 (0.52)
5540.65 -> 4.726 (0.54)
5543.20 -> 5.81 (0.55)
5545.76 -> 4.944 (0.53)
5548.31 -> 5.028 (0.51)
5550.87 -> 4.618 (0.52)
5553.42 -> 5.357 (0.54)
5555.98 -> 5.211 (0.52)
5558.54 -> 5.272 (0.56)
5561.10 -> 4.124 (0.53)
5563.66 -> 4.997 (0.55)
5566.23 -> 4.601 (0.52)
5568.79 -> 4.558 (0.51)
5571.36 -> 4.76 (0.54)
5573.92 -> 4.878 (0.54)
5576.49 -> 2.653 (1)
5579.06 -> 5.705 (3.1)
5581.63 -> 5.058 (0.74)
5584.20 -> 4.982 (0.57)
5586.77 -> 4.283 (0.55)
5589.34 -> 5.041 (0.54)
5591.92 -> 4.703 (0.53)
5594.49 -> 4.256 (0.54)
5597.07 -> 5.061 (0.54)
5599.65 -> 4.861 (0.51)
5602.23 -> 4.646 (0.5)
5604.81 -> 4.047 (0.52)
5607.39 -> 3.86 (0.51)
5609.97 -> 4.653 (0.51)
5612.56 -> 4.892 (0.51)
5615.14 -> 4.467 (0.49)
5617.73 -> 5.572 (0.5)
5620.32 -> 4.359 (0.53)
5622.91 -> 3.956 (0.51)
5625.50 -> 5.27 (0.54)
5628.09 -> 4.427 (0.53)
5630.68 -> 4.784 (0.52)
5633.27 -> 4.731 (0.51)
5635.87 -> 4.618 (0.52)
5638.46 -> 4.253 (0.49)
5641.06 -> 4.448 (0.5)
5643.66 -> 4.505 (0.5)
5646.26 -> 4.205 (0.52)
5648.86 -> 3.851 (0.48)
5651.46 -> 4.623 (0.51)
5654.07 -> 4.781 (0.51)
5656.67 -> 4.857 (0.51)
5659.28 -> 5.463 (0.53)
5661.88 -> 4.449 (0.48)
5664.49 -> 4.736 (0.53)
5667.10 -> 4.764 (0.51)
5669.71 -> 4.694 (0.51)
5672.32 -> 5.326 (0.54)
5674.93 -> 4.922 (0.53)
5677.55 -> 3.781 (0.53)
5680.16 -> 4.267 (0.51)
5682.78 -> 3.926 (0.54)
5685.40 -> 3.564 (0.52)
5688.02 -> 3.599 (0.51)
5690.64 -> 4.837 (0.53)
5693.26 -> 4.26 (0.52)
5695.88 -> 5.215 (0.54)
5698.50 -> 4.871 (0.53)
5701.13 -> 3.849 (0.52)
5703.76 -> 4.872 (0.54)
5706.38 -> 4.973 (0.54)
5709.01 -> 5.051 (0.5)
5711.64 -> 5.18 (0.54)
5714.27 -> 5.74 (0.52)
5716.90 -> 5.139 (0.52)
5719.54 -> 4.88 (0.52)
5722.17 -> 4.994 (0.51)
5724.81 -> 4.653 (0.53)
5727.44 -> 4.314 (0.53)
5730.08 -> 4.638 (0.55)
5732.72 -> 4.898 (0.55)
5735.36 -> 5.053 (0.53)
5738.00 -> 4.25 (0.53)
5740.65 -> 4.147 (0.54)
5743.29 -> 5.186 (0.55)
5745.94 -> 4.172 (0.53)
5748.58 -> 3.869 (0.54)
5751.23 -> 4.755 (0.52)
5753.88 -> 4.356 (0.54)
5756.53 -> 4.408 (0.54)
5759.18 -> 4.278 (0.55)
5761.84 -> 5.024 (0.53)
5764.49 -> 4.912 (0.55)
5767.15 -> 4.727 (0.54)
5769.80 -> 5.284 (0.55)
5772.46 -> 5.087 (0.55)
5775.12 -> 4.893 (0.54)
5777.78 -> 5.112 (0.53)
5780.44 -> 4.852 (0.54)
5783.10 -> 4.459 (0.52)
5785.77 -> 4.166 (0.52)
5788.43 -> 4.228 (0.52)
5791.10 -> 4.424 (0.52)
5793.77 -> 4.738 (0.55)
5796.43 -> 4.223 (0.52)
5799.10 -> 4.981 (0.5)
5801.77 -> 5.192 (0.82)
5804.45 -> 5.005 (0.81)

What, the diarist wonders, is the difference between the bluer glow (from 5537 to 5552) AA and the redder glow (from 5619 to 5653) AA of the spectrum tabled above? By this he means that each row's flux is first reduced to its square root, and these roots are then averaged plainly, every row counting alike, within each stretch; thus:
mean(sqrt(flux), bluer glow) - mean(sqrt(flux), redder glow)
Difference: 0.10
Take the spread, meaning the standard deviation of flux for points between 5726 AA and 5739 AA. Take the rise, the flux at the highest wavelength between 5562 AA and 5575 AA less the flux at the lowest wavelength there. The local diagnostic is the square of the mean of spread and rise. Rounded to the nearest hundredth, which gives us 0.01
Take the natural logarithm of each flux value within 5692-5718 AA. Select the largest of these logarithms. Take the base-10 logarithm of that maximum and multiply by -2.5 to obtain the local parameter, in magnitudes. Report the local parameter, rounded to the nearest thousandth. -0.606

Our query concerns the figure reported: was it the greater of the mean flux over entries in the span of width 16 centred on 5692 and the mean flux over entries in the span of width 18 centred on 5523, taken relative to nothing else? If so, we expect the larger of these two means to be 6.1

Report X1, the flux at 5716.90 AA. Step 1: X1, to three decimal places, 5.139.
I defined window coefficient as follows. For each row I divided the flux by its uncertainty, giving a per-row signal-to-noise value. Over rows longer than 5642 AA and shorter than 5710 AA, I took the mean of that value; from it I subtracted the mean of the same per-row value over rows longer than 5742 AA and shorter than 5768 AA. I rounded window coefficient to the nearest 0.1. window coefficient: 0.3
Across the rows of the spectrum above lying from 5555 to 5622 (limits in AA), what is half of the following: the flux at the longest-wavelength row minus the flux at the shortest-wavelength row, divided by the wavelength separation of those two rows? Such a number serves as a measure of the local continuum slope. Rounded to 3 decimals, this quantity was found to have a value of -0.007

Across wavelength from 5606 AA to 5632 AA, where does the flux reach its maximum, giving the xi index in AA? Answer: 5617.73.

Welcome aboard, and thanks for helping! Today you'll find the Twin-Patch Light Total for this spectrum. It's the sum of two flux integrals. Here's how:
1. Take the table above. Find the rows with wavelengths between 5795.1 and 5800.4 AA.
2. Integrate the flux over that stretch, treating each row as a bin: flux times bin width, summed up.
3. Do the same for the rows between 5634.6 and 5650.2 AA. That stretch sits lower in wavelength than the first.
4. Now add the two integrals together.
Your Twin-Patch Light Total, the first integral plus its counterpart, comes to 92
